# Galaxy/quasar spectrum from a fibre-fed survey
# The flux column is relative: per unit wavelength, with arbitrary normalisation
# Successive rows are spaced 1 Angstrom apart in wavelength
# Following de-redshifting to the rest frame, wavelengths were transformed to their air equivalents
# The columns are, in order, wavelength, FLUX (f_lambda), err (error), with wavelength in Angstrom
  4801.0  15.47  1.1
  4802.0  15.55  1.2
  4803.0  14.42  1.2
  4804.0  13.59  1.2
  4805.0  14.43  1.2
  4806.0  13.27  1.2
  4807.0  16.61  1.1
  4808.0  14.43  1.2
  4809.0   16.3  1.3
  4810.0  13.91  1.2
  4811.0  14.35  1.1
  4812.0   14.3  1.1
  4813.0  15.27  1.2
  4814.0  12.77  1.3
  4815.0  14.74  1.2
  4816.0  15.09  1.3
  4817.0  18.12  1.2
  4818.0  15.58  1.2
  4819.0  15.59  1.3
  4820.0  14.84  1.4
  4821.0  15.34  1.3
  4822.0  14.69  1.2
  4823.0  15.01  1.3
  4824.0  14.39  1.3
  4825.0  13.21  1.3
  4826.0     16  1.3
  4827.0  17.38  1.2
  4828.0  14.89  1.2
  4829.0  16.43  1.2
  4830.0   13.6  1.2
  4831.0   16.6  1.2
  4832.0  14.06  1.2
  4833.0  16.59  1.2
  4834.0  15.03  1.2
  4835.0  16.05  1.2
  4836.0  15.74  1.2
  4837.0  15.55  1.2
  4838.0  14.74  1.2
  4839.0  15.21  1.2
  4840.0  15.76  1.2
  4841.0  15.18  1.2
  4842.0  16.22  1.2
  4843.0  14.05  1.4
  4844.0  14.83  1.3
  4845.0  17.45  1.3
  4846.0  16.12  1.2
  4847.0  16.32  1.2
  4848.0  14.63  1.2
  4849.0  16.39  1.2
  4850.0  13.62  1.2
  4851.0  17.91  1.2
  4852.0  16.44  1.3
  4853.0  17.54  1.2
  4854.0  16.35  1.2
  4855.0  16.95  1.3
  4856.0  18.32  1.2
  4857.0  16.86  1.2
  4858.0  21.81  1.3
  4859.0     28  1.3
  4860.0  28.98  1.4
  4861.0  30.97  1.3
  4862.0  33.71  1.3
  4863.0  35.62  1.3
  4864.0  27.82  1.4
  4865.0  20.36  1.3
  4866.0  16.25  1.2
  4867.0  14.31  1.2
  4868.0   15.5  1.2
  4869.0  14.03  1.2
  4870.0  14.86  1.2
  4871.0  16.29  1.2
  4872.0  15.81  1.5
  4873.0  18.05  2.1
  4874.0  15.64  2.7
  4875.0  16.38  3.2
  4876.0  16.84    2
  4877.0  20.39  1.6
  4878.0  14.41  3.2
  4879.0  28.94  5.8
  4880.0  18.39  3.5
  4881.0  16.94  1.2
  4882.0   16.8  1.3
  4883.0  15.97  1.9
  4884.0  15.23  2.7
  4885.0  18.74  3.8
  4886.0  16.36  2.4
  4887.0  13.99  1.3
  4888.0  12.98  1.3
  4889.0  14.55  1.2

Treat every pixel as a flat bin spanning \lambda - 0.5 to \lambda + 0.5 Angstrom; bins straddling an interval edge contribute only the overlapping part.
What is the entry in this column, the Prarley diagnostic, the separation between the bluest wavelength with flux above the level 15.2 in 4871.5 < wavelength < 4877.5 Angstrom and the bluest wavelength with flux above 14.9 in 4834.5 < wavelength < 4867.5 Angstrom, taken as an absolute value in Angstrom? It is 37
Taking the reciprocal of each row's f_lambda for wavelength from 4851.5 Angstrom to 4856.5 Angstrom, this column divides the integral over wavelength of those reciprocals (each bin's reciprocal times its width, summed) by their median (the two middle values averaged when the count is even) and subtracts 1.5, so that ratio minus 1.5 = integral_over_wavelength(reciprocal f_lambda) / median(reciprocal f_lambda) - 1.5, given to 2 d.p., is 3.46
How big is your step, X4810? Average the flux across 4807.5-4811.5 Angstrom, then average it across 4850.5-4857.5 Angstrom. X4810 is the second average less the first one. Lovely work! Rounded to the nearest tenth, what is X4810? 2.4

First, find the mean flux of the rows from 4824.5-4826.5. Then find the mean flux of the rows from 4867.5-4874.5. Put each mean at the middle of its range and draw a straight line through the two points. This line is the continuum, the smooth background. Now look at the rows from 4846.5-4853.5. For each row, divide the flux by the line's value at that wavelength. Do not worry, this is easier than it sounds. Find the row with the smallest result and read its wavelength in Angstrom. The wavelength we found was 4850.0 Angstrom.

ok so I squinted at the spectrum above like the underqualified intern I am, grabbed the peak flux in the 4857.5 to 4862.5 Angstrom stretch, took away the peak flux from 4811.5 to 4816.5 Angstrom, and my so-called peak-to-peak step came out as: 18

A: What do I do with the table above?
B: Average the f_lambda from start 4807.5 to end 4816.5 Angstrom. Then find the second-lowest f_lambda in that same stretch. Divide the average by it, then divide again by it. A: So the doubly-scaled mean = 0.075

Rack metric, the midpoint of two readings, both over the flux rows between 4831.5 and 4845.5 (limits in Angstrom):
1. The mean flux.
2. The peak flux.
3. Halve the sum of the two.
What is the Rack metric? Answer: 16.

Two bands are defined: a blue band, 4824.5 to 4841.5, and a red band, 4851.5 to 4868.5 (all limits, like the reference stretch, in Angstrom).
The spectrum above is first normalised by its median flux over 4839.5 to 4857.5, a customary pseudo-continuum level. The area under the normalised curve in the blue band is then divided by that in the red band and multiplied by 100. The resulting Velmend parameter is 70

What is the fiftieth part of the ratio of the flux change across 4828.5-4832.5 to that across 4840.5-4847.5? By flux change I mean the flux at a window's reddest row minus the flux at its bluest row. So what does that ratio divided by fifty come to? -0.042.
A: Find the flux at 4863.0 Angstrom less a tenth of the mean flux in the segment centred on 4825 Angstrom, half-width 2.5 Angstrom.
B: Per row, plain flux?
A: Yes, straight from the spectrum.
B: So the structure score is 34.1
